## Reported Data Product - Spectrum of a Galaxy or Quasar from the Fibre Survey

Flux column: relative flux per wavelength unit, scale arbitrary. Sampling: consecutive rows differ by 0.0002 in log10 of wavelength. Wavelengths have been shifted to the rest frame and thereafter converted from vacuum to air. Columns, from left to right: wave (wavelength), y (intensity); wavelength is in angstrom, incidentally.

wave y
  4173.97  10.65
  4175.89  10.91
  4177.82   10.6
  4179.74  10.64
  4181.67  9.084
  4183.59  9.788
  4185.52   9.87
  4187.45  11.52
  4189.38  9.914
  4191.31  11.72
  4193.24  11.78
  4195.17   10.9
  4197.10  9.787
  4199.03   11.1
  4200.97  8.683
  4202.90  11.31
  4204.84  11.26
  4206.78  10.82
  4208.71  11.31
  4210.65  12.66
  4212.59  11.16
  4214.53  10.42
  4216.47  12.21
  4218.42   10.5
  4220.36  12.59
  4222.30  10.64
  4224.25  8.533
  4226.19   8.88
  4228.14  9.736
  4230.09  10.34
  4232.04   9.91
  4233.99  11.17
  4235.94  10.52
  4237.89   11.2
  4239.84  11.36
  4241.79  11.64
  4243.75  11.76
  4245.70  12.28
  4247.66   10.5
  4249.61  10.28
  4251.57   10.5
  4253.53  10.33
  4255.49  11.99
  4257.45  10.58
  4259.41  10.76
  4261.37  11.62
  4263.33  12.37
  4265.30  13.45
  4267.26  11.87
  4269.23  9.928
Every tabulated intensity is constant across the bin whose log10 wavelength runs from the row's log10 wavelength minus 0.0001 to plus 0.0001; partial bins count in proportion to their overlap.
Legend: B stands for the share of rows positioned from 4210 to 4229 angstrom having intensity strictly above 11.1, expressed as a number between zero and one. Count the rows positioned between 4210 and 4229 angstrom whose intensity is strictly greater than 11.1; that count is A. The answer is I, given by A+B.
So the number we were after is 4.4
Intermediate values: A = 4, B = 0.40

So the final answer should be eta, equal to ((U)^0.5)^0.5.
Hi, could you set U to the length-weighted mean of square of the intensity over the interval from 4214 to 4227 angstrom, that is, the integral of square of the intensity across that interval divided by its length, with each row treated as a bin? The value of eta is 3.26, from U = 114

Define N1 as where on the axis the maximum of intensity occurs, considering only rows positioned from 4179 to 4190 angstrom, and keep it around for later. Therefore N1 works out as 4187.45 angstrom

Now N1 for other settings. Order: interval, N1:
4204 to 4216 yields 4210.65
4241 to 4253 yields 4245.70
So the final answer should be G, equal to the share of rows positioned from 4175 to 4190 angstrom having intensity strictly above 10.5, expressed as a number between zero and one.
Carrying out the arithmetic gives 0.50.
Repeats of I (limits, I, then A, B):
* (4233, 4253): 6.6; 6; 0.60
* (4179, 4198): 3.3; 3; 0.30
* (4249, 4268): 5.5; 5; 0.50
